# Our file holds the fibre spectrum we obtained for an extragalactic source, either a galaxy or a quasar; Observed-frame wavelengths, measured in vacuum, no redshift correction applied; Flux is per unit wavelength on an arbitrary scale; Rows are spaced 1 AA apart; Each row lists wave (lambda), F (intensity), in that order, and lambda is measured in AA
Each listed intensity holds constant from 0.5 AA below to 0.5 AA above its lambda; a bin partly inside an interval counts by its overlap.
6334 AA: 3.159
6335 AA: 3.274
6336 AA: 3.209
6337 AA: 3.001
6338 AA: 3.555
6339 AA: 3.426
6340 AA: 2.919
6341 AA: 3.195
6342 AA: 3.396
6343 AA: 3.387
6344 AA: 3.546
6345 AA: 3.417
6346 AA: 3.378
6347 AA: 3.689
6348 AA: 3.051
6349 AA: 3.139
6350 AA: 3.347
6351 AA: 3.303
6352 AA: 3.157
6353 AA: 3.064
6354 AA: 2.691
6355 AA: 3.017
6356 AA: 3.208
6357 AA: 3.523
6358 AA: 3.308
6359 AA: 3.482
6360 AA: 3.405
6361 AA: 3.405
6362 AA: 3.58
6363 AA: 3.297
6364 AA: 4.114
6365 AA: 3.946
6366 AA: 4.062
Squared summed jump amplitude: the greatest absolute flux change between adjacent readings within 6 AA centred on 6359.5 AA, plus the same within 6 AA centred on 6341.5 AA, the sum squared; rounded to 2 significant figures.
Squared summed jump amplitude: 0.52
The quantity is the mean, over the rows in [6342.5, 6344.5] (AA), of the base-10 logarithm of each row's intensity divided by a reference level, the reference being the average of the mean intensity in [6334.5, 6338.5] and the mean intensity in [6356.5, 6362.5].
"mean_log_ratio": 0.014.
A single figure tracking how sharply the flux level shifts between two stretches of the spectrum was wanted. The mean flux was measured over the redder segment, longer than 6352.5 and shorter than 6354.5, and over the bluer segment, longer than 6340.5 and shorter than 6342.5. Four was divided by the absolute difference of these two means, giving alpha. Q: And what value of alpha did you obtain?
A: 10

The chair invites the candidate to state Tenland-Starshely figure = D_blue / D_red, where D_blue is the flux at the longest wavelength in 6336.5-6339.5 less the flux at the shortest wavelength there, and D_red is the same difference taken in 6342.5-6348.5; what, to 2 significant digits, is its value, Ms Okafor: -1.3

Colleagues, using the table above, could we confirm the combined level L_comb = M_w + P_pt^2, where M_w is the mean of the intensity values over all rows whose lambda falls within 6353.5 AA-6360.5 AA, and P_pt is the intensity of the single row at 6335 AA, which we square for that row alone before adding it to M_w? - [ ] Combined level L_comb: 14.0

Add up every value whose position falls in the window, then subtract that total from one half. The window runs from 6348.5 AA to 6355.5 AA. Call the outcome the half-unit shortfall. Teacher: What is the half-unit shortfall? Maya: -21.2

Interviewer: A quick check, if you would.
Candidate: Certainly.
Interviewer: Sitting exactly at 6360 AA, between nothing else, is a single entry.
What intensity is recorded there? 3.405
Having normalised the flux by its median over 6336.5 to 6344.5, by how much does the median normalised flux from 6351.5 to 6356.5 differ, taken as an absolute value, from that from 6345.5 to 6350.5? 0.083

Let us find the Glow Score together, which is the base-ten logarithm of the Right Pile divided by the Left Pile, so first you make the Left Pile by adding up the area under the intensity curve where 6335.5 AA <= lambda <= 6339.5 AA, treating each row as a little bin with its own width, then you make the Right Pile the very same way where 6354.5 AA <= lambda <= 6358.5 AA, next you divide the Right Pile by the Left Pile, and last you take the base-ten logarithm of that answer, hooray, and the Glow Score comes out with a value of 0.00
